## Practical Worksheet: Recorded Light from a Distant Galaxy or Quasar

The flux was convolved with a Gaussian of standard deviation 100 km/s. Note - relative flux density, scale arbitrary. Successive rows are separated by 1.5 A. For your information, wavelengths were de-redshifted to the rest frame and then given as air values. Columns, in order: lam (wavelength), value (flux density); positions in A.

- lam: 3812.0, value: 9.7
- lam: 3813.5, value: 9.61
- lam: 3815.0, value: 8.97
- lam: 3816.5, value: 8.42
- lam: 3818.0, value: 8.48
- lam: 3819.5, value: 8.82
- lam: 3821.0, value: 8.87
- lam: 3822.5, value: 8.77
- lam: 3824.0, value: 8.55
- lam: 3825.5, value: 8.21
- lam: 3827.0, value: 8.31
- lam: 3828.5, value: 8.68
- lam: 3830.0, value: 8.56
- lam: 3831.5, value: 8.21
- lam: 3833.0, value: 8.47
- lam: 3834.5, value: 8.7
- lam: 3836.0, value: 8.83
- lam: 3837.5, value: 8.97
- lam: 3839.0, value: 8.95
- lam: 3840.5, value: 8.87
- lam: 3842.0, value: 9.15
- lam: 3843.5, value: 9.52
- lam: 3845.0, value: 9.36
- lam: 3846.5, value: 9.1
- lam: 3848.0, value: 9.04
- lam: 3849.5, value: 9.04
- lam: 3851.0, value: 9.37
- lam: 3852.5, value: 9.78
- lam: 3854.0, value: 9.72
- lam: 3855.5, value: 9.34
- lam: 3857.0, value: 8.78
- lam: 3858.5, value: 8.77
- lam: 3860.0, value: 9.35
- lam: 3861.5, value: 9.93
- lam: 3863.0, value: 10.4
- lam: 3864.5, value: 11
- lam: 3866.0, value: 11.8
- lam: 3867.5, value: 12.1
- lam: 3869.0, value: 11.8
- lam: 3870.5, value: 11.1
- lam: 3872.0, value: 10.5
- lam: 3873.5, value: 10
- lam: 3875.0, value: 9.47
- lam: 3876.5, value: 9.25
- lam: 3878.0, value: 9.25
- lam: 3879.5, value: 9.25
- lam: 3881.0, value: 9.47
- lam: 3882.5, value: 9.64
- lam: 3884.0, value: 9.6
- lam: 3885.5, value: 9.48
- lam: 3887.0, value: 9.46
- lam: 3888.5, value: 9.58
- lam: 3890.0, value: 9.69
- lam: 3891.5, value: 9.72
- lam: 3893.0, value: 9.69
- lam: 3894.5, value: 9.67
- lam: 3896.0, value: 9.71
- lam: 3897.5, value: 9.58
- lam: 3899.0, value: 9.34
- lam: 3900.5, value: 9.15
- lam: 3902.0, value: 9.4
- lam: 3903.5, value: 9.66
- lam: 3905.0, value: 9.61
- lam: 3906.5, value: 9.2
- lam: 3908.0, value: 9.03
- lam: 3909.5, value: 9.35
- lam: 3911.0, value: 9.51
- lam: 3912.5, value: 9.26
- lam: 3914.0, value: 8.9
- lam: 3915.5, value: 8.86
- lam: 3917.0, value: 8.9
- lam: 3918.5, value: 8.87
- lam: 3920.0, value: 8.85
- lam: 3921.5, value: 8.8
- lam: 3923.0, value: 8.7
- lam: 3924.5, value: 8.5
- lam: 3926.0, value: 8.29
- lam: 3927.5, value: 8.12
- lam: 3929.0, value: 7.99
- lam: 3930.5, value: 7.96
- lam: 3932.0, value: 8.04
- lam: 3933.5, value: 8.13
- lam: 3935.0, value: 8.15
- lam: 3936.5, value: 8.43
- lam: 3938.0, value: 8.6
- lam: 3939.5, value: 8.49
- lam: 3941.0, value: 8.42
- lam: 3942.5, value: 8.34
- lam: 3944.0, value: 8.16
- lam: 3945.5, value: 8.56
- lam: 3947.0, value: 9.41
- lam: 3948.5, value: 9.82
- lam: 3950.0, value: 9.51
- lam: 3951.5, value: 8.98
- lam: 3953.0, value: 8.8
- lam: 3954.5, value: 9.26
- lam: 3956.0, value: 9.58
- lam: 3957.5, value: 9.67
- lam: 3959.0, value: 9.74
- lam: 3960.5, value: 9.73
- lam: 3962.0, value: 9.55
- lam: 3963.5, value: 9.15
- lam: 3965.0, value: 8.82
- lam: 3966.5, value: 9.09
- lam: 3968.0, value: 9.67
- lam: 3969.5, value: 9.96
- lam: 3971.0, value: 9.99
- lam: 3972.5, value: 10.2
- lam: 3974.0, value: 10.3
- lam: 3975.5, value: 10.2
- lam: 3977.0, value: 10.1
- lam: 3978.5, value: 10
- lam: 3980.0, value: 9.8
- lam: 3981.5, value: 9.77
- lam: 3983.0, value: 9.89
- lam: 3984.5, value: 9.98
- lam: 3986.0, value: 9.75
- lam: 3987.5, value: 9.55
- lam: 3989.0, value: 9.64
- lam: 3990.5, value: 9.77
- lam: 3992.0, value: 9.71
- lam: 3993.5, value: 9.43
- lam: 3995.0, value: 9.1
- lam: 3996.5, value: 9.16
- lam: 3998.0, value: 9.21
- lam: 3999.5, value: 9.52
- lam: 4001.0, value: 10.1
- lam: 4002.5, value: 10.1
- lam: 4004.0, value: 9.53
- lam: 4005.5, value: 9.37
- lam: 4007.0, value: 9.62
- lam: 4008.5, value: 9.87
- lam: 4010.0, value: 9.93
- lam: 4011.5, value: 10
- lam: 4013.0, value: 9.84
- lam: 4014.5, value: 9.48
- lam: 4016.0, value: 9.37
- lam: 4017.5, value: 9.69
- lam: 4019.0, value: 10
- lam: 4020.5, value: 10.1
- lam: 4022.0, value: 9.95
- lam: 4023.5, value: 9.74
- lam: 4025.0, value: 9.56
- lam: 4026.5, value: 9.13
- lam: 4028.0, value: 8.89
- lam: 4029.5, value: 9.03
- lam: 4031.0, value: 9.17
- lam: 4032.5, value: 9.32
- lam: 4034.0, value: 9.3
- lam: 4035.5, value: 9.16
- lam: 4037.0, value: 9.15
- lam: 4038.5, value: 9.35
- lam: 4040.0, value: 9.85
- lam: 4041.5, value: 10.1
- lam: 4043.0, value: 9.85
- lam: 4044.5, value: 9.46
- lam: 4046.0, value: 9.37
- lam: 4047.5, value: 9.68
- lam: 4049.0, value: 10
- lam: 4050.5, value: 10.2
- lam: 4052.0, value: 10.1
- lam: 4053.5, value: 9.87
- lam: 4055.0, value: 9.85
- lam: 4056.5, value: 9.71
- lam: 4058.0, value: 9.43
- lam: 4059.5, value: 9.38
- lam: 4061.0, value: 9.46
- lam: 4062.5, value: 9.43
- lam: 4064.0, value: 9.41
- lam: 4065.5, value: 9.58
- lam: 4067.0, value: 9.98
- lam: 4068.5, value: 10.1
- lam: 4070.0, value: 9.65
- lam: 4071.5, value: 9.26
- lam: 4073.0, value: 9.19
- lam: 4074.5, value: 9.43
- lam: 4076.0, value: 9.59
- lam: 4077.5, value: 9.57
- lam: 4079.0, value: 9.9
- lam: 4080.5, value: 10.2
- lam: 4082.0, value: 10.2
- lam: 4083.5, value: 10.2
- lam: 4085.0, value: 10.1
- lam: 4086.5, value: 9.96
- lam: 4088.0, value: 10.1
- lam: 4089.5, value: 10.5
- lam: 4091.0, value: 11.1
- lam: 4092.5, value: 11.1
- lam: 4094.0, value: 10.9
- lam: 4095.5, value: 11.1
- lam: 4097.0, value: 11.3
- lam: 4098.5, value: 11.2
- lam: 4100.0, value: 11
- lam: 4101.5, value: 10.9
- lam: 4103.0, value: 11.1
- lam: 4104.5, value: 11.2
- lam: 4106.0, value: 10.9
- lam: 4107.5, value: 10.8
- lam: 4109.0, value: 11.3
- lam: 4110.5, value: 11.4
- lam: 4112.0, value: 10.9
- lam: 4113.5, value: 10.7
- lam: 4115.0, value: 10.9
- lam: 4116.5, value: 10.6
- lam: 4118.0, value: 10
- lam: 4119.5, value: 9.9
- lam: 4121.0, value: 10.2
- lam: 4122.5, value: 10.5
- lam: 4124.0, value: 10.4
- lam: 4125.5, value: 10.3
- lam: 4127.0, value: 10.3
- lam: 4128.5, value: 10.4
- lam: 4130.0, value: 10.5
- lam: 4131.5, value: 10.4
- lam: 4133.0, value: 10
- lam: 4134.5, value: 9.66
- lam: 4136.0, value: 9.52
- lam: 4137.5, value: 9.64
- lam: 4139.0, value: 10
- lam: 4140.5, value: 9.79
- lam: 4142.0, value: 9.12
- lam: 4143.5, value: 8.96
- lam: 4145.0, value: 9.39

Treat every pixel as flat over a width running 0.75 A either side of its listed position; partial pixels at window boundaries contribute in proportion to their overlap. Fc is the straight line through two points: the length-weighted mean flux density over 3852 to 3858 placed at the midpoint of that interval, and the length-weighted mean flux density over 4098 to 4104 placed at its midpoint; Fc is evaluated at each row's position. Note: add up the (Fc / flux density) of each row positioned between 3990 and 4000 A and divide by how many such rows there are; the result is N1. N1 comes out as 1.10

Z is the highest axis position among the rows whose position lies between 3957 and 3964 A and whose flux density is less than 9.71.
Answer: 3963.5 A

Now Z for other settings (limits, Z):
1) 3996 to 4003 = 3999.5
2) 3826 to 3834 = 3833.0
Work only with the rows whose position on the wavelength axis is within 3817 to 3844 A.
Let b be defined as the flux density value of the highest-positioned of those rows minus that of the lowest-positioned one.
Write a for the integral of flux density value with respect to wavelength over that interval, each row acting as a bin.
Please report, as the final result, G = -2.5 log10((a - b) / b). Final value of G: -5.9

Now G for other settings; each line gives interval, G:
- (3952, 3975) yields -5.4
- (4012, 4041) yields -11.1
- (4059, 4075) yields -8.7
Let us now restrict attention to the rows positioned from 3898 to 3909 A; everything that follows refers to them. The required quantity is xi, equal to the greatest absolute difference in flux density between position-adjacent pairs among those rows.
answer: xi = 0.41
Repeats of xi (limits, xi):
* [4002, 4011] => 0.57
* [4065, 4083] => 0.45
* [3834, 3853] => 0.41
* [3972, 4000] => 0.33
